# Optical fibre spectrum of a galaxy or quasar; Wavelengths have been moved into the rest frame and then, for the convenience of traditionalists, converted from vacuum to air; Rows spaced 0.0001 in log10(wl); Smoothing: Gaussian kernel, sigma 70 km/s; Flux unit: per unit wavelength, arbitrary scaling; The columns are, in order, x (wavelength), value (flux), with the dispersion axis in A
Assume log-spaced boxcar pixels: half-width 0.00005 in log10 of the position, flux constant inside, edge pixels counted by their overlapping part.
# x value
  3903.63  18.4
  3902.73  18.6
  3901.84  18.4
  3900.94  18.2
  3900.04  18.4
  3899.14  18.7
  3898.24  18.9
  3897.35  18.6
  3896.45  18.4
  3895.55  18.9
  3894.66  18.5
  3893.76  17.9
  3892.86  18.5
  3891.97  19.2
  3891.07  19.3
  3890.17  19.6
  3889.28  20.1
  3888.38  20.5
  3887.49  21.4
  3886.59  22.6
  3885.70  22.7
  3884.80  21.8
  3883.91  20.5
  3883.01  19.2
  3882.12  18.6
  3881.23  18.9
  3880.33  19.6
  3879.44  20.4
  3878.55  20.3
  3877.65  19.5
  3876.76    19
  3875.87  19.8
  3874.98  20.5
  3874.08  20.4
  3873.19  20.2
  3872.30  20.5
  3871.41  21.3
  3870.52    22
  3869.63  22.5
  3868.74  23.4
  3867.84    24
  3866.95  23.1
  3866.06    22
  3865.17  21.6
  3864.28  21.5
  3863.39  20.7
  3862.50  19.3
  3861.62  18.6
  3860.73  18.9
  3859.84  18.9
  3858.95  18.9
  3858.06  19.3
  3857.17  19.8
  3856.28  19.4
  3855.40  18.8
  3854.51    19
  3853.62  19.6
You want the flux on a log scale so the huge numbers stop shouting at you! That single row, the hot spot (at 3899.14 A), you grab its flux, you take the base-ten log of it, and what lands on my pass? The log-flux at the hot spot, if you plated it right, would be 1.27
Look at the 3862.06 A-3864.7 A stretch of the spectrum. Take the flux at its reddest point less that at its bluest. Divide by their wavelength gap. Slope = 1.2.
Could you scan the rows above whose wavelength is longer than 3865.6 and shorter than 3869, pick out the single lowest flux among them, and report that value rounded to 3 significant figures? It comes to 22.0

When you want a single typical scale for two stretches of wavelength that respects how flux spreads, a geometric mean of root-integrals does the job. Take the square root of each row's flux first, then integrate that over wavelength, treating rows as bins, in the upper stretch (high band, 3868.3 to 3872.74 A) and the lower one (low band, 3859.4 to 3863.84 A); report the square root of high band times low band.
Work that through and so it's 20.2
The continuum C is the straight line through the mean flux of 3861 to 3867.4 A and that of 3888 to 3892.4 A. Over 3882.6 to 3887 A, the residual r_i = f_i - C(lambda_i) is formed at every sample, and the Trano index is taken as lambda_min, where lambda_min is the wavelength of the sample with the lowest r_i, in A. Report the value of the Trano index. 3883.01 A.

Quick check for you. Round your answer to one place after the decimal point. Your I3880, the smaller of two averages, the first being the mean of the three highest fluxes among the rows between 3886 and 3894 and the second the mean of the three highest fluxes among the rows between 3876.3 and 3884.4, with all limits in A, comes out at 20.4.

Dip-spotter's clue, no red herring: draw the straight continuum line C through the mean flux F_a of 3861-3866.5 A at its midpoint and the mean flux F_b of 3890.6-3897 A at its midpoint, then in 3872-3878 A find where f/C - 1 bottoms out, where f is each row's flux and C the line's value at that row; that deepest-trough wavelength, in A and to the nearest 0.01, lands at 3876.76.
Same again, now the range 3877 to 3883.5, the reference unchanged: 3882.12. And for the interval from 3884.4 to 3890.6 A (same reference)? 3890.17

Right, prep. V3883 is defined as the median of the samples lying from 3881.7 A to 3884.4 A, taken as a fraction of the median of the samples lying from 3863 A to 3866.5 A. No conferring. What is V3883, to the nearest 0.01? 0.89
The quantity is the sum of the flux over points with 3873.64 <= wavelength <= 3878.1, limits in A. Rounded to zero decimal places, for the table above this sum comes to 99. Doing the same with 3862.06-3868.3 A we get 152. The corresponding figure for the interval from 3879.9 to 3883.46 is 76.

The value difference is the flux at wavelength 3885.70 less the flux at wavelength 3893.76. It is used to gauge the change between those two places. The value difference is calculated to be 5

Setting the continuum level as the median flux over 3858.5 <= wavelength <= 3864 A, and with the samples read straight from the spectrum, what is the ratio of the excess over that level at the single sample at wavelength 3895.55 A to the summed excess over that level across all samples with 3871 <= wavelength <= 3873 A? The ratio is 0.00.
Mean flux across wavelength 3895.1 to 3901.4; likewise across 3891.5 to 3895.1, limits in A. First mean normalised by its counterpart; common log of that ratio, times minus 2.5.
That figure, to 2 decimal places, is 0.00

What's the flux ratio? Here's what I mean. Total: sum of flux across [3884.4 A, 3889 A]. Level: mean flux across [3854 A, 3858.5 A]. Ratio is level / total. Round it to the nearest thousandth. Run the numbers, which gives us 0.177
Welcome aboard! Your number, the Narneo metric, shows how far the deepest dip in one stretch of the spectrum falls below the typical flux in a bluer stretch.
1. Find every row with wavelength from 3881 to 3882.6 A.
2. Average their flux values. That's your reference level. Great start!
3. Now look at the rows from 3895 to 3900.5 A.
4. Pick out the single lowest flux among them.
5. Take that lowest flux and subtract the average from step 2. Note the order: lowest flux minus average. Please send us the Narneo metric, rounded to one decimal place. -0.4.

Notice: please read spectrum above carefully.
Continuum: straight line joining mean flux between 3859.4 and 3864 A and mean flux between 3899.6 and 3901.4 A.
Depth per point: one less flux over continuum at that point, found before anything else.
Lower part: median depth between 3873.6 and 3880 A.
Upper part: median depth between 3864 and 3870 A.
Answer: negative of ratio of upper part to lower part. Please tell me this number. -2.4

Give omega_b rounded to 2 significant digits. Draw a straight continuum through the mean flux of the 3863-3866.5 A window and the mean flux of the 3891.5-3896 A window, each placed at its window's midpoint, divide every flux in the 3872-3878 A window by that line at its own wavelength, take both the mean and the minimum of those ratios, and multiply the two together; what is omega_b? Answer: 0.92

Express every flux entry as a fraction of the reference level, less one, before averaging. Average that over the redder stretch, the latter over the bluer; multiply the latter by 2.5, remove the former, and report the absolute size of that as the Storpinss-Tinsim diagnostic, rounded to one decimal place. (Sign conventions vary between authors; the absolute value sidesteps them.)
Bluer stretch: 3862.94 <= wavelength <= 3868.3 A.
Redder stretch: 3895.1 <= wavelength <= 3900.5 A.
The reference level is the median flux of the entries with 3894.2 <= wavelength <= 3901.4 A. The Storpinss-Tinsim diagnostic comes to 0.5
